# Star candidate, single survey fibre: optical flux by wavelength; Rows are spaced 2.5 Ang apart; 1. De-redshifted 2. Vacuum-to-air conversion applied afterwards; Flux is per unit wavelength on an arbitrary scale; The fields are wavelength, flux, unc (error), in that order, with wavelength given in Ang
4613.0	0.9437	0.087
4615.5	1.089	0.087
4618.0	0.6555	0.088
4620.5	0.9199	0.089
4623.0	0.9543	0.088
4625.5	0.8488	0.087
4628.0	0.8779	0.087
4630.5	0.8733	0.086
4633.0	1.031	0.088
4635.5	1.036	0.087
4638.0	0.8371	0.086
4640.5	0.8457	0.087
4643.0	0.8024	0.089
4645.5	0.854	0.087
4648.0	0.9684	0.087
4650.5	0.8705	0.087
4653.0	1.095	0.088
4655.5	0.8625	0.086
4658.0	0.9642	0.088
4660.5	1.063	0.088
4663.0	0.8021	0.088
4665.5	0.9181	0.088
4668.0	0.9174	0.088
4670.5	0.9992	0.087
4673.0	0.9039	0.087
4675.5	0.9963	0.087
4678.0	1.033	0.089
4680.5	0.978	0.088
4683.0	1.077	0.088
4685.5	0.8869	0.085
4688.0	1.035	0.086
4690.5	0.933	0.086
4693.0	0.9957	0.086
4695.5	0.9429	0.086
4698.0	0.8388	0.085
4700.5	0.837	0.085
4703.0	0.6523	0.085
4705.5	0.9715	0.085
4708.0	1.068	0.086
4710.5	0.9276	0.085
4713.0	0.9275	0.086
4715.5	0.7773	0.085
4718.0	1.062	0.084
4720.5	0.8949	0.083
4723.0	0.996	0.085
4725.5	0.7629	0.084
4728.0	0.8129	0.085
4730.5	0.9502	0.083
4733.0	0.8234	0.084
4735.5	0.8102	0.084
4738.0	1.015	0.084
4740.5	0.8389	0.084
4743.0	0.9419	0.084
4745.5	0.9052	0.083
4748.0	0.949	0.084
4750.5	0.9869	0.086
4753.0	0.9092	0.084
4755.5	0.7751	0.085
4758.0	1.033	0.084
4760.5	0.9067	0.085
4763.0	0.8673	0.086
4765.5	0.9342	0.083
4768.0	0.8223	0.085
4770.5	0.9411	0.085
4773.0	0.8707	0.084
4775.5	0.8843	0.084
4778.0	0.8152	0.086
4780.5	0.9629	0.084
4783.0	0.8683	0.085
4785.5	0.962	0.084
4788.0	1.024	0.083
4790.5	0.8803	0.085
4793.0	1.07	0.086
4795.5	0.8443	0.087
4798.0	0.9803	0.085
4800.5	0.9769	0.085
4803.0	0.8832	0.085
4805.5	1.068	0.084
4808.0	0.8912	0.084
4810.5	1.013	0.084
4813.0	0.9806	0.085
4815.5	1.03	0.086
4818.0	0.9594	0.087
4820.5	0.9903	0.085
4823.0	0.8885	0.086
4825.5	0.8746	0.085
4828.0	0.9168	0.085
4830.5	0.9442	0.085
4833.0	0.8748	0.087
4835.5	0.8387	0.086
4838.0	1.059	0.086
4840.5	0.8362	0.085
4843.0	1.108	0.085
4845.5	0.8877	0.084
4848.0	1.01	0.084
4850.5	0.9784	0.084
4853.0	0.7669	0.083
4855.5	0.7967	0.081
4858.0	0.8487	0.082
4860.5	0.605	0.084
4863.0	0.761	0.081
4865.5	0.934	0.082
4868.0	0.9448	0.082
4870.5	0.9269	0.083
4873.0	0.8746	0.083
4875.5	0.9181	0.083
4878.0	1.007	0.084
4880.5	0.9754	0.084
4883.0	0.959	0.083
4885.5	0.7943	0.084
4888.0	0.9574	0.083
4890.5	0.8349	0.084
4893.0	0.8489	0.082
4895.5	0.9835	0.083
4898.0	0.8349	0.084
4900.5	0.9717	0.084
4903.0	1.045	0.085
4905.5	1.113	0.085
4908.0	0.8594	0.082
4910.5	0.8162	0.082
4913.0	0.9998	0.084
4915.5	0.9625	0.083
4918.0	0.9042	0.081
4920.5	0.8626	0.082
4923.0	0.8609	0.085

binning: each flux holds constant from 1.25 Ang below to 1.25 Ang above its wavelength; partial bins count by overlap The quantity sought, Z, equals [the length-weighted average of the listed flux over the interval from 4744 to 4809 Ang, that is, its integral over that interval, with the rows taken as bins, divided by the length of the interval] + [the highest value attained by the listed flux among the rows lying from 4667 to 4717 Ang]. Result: 2.00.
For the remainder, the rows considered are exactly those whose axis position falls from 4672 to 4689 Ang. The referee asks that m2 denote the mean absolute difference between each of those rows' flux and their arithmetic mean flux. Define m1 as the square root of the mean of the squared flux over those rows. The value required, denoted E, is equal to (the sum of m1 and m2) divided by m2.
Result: 19.0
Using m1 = 0.99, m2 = 0.06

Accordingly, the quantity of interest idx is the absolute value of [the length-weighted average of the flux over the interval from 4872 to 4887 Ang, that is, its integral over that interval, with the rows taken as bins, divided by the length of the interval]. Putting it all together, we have 0.923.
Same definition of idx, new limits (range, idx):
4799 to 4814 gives 0.969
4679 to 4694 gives 0.985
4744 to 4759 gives 0.925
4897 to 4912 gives 0.943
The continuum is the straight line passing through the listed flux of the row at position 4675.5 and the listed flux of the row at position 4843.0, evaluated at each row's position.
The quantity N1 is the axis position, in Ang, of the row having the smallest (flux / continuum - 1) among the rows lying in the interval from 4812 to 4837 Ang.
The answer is 4835.5 Ang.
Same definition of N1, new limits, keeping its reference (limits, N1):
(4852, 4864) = 4860.5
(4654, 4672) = 4663.0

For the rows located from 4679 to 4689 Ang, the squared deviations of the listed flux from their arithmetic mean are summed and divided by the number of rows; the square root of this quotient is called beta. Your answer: 0.071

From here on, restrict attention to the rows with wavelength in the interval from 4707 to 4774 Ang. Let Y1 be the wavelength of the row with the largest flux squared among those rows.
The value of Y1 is 4708.0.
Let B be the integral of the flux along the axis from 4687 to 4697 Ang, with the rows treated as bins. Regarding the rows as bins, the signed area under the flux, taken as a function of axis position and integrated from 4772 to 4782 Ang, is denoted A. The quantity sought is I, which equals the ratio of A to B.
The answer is 0.91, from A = 8.83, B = 9.7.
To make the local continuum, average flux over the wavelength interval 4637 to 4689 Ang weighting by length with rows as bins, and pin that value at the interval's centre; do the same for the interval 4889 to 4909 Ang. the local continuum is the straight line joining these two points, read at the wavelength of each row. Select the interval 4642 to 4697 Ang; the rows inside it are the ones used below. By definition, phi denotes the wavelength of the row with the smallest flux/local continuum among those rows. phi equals 4663.0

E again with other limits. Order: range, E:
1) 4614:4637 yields 10.8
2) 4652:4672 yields 13.3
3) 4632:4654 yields 10.9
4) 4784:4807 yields 15.9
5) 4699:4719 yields 9.3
